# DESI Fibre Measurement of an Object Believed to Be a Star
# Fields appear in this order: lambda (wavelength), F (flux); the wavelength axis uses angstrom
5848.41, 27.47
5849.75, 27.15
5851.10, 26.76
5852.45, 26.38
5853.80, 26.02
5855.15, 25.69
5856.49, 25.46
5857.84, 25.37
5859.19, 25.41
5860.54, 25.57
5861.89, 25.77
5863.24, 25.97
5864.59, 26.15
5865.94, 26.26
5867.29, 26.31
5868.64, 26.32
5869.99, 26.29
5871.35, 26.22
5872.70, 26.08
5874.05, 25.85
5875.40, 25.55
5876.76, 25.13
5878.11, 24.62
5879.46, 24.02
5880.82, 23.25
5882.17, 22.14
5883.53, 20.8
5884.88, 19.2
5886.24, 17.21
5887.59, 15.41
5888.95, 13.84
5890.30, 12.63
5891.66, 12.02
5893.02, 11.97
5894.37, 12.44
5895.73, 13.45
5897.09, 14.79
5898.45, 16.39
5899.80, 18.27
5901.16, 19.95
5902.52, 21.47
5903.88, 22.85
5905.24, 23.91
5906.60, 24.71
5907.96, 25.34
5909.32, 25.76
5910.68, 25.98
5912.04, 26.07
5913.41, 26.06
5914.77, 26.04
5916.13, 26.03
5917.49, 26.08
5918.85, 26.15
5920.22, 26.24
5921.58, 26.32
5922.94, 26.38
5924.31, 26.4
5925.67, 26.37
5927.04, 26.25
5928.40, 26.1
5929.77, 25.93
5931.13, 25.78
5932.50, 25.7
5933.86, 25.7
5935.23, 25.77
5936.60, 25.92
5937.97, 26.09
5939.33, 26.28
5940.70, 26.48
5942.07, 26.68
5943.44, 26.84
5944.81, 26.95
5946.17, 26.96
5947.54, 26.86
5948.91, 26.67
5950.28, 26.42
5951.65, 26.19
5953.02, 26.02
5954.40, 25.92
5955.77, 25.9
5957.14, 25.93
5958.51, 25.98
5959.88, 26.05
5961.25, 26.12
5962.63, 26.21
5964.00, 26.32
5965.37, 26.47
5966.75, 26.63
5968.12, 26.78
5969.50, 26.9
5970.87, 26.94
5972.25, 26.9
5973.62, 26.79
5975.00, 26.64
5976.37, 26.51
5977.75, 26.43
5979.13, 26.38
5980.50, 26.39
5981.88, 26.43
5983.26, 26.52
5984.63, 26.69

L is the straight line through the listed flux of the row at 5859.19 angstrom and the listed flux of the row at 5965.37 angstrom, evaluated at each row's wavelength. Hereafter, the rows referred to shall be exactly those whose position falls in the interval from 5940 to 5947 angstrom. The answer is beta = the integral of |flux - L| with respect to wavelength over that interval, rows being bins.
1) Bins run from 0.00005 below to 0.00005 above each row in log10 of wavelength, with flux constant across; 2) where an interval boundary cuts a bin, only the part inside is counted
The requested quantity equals 4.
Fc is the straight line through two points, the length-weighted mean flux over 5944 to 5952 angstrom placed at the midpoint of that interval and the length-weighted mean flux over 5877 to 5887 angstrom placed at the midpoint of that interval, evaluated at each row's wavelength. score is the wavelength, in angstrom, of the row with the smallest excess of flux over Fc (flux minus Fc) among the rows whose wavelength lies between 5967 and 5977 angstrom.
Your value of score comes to 5976.37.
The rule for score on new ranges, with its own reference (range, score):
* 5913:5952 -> 5951.65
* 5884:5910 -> 5893.02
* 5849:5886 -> 5884.88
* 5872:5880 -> 5879.46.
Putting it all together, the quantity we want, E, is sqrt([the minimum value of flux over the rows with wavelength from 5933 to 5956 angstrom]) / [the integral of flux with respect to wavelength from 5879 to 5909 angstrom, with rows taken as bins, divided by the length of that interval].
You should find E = 0.27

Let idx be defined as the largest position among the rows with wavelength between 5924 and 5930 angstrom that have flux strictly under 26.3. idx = 5929.77 angstrom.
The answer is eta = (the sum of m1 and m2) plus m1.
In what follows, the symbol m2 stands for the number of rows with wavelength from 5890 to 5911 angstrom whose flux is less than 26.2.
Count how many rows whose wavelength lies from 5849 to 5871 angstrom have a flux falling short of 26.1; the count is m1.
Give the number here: 32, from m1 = 8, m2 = 16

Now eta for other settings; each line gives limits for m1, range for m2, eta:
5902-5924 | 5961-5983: 25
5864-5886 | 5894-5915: 36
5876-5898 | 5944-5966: 40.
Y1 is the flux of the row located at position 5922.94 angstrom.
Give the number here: 26.38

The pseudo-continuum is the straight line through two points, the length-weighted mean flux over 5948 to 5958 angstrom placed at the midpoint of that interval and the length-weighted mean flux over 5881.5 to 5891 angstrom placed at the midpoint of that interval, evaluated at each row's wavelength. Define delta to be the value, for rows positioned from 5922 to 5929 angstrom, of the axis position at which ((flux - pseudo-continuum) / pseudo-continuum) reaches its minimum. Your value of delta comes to 5928.40 angstrom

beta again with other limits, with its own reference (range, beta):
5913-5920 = 1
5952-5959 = 3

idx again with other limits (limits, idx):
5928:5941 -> 5939.33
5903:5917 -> 5916.13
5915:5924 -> 5920.22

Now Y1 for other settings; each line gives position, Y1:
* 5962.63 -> 26.21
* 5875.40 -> 25.55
